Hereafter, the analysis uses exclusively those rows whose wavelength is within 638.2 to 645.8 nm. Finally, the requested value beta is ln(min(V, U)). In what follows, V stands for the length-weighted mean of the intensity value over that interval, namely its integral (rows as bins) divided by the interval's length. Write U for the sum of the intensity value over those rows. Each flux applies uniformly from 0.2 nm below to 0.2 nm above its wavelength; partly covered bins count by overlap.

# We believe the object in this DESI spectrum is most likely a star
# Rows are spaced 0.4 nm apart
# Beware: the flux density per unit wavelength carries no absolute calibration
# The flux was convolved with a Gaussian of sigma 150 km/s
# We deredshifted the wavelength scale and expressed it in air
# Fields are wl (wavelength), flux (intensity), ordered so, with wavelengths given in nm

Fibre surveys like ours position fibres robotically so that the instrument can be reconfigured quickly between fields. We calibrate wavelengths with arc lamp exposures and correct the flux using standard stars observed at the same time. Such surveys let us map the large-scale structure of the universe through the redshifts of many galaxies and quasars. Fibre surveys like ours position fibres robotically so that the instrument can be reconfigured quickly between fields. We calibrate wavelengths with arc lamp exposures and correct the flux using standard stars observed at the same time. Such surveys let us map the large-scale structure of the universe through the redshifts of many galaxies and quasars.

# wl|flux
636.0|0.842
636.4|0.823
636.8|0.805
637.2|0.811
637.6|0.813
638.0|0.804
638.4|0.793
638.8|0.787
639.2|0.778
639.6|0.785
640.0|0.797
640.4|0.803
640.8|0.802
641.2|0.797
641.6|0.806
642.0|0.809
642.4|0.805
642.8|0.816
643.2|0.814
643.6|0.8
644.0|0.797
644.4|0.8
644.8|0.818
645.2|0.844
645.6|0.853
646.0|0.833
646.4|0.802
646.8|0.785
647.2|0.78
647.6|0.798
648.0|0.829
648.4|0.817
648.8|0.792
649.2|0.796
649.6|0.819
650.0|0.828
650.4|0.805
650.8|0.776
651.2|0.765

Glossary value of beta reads -0.216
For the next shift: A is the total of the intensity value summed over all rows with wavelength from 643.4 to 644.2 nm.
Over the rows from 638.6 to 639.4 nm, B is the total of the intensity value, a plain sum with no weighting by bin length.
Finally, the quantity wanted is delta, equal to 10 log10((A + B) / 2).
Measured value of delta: 1.99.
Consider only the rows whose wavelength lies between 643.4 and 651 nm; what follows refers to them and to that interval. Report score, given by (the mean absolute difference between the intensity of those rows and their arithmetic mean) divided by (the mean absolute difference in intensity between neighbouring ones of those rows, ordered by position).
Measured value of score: 1.04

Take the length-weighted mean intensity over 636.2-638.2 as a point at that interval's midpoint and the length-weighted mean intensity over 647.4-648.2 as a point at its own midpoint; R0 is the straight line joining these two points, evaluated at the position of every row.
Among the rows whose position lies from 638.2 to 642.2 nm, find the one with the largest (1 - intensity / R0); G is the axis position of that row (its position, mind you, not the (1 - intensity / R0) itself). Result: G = 639.2 nm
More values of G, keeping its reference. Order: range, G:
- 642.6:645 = 644.0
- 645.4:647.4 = 647.2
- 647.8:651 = 650.8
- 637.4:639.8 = 639.2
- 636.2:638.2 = 638.0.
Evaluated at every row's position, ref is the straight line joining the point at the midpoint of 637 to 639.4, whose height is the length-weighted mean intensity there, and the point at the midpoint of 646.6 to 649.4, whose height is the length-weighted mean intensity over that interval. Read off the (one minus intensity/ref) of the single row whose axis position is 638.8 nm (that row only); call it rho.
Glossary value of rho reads 0.014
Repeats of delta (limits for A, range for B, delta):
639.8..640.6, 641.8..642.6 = 2.06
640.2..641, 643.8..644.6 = 2.04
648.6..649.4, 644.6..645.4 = 2.11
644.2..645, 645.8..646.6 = 2.11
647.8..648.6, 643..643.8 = 2.12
